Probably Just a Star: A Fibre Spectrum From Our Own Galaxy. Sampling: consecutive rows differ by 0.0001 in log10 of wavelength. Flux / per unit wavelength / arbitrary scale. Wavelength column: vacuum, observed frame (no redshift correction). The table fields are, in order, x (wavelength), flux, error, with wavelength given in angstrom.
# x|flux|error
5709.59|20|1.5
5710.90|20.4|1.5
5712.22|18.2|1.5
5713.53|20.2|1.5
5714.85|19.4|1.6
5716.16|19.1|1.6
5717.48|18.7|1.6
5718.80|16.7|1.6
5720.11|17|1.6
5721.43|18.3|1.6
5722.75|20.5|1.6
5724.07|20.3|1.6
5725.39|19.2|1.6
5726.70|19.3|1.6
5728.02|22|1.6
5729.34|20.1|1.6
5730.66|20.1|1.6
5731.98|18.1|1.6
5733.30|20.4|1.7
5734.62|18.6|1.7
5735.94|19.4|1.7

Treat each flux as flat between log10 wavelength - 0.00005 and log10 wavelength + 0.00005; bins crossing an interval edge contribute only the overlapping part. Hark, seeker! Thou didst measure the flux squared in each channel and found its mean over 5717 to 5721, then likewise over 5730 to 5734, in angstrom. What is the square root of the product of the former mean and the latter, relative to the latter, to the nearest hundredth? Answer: 0.89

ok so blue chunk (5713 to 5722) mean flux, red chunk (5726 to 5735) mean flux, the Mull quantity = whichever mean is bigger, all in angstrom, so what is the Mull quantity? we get 19.8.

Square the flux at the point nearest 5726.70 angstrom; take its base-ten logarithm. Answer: 2.571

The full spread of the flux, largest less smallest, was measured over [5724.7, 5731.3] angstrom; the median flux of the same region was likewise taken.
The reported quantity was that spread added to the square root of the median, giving 7.3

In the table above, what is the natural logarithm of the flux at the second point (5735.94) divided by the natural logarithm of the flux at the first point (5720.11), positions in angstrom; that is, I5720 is 1.05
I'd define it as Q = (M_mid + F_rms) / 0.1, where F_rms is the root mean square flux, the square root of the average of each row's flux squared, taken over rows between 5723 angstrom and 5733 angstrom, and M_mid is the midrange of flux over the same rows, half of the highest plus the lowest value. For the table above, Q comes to 400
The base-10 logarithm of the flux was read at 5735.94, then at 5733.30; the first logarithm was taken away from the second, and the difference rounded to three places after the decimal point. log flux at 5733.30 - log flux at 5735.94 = 0.022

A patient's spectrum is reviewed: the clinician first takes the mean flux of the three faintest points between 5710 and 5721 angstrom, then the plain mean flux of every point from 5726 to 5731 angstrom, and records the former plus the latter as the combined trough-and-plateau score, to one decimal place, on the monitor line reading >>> 37.7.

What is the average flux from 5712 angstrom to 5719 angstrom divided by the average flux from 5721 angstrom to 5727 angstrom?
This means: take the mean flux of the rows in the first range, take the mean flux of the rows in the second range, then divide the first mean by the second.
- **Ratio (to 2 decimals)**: 0.96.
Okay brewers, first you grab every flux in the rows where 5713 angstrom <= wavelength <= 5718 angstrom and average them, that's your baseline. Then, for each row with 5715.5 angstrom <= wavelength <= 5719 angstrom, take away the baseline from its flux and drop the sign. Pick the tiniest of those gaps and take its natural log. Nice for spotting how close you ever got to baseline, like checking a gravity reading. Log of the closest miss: -1.4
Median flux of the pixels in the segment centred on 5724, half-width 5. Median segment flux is 19.3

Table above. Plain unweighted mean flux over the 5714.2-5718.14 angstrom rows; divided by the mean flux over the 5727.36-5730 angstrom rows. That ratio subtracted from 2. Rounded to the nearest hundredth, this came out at 1.09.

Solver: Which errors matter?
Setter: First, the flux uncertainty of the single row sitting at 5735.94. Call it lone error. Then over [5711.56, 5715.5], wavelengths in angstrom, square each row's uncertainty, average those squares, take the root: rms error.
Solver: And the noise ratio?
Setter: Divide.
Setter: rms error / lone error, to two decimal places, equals 0.90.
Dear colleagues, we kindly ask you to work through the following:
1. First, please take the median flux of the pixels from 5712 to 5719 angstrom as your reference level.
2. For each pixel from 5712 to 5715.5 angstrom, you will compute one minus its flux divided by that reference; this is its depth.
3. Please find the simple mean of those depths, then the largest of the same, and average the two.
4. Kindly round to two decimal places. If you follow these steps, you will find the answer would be 0.01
